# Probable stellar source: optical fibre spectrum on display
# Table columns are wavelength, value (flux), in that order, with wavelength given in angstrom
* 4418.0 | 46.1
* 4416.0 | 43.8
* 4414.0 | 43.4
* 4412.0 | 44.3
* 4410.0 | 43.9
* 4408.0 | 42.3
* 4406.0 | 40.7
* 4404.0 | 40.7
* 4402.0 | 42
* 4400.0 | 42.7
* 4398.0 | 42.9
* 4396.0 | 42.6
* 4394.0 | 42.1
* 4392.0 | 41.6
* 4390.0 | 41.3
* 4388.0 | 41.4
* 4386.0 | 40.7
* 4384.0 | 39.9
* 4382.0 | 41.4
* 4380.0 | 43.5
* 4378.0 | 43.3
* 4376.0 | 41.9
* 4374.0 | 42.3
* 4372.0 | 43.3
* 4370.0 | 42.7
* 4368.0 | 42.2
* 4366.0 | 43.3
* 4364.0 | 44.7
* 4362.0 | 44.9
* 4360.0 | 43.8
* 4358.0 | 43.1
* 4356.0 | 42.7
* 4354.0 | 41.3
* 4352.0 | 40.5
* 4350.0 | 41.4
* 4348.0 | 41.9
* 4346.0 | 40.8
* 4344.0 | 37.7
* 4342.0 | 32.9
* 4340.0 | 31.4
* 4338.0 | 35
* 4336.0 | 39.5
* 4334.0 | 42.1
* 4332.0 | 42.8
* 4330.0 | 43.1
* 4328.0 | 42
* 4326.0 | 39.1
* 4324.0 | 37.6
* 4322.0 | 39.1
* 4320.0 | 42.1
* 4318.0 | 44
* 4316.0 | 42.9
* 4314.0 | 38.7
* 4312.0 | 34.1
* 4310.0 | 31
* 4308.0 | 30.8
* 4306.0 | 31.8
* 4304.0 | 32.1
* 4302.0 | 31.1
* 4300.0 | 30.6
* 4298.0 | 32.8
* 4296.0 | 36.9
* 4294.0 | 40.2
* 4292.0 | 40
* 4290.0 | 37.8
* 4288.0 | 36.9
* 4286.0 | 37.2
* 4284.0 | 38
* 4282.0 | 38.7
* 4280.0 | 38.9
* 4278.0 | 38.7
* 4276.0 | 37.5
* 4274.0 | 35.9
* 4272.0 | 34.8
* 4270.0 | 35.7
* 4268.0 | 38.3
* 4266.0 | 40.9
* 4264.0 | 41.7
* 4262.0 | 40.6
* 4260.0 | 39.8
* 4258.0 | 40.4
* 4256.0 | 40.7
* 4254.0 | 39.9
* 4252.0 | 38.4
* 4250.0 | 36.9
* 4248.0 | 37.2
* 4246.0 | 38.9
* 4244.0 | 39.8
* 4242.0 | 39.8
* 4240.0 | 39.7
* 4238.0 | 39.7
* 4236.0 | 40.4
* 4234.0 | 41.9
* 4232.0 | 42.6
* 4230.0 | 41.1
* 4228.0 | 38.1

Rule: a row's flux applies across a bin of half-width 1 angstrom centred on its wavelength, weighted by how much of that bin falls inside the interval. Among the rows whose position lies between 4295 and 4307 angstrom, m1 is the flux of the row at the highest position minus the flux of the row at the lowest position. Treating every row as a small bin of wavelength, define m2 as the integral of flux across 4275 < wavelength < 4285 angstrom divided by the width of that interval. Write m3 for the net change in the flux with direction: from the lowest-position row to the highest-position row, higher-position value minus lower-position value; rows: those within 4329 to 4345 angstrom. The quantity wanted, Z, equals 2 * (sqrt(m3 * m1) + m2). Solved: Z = 87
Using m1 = -5.1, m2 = 38.4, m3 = -5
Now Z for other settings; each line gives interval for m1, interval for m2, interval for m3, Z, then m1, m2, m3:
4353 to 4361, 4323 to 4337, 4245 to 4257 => 86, 2.5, 40.9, 2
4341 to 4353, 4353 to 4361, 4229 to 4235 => 90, 7.6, 42.7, 1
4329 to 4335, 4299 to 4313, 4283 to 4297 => 65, -1.0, 31.6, -1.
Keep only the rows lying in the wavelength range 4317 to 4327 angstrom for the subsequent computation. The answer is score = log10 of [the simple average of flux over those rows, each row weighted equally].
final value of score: 1.61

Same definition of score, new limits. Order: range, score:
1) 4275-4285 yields 1.58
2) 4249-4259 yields 1.59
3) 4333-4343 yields 1.56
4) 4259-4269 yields 1.60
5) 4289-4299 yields 1.57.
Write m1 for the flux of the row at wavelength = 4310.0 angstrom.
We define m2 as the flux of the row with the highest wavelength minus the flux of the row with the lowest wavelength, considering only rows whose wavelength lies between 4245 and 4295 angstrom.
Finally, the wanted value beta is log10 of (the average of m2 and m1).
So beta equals 1.21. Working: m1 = 31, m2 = 1.3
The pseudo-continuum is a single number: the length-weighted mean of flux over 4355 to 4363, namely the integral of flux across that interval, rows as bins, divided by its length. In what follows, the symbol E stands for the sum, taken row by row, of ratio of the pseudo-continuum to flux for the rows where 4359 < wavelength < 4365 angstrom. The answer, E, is 2.9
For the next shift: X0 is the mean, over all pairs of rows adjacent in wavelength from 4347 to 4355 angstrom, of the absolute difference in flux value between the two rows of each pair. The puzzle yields 0.73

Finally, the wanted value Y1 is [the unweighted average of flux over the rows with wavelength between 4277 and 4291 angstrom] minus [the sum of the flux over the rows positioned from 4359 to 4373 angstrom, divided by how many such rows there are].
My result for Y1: -6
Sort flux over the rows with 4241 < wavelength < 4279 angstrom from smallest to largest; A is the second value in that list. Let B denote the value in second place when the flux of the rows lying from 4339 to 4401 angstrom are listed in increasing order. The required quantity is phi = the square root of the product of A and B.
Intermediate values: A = 35.7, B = 32.9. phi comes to 34.3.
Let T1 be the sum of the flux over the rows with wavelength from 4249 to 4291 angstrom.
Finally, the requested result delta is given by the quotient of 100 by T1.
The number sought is 0.124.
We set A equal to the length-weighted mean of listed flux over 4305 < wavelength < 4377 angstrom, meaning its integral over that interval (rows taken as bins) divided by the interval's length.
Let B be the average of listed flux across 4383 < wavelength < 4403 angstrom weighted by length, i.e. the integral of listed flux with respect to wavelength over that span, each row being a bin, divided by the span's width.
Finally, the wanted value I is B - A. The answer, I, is 1.8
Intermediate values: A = 40.0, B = 41.7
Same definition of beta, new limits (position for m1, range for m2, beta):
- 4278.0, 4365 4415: 1.29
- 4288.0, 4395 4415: 1.28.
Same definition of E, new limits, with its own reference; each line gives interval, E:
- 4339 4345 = 3.9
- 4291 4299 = 4.7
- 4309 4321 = 6.9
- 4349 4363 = 7.2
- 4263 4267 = 2.1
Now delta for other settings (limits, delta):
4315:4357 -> 0.119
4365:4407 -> 0.113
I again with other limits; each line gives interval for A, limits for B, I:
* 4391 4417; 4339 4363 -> -2.3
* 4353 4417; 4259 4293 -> -4.2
